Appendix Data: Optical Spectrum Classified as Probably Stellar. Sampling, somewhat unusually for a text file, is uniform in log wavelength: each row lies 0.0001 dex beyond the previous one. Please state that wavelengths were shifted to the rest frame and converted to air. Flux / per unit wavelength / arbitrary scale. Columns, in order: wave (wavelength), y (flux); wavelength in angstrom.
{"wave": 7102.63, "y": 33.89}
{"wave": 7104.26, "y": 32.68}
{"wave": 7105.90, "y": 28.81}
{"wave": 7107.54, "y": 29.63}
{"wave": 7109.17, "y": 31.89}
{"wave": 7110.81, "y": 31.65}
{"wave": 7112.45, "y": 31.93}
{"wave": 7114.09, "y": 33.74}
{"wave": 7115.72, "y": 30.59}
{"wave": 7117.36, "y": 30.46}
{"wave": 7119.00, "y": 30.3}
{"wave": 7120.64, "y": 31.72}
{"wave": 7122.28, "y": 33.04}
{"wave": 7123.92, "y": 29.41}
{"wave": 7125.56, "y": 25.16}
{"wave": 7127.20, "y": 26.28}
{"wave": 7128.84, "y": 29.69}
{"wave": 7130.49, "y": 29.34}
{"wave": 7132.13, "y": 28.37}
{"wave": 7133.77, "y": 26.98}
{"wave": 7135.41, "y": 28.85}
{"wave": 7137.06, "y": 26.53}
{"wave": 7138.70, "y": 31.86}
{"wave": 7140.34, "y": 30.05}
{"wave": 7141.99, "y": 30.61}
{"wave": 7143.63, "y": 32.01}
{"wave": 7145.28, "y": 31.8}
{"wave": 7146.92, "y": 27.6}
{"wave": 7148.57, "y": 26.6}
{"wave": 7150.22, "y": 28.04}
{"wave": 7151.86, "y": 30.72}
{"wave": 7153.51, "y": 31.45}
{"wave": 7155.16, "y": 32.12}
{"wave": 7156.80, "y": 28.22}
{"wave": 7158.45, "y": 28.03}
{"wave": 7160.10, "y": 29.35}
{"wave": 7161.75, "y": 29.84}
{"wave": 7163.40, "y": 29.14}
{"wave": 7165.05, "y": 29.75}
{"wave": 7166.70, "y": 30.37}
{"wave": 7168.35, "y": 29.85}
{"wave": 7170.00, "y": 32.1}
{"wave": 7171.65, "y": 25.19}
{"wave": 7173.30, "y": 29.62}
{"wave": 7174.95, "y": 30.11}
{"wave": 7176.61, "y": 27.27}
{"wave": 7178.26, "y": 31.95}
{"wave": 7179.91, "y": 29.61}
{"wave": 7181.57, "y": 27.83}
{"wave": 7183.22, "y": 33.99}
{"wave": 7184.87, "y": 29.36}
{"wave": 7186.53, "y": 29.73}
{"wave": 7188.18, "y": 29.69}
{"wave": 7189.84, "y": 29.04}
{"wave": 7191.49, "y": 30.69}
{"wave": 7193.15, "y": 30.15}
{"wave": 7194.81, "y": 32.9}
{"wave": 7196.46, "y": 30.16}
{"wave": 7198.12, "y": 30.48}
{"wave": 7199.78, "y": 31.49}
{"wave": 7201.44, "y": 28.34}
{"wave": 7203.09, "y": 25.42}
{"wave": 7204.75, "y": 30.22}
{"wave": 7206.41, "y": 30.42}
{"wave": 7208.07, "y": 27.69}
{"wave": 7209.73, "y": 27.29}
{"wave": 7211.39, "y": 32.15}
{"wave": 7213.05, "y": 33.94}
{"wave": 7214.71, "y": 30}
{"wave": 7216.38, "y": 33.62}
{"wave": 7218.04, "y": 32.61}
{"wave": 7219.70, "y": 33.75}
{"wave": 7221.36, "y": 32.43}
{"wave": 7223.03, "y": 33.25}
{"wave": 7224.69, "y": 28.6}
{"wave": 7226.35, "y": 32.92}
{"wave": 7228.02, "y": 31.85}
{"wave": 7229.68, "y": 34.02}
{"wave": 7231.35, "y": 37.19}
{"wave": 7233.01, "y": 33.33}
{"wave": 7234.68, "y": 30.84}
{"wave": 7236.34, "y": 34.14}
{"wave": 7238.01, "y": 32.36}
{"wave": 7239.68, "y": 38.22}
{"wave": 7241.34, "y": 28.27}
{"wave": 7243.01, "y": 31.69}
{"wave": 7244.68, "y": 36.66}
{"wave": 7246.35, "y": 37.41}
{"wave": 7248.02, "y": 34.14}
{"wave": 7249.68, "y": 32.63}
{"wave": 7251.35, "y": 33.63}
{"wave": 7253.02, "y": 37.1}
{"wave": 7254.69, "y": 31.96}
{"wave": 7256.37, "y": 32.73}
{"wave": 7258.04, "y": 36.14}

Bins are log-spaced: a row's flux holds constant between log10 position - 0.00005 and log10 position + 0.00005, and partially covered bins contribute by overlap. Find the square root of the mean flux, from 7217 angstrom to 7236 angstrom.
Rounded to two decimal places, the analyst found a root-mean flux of 5.73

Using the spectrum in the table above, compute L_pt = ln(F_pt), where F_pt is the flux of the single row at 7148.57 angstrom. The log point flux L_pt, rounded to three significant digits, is 3.28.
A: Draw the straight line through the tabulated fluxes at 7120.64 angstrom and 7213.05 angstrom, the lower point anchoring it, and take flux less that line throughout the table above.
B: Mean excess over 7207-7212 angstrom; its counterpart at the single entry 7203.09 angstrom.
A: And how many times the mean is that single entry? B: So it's 1.7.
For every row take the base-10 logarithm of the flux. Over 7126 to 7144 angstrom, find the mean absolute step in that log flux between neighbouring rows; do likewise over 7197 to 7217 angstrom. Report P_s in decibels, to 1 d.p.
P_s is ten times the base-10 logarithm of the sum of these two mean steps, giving -11.7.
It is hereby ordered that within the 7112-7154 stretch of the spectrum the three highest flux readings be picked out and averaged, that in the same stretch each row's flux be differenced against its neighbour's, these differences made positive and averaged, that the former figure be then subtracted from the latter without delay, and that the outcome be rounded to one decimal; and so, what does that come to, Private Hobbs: -31.1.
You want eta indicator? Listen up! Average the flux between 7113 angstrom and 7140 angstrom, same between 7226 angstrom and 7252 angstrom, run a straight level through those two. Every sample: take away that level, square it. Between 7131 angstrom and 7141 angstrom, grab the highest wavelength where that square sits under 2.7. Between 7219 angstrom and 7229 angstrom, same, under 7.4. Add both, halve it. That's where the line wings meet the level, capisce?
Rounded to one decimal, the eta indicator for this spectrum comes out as 7184.2 angstrom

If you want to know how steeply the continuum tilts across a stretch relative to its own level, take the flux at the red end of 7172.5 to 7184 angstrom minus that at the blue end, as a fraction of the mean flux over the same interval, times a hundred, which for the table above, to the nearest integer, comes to 15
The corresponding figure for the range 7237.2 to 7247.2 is 15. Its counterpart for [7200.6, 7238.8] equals 13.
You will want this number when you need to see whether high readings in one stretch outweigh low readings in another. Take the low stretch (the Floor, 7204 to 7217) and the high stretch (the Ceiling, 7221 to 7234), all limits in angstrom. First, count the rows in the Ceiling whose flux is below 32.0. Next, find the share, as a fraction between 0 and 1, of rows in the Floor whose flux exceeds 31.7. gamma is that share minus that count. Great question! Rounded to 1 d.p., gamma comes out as -1.6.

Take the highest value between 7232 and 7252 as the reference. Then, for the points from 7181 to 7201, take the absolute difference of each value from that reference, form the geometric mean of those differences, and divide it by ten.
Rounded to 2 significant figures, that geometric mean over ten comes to 0.76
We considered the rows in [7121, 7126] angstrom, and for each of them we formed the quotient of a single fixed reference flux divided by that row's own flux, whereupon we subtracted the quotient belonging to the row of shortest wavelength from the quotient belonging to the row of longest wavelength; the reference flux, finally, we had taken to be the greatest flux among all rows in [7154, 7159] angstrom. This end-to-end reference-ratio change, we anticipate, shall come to 0.304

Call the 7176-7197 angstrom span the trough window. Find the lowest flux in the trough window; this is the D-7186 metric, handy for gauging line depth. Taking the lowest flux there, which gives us 27.27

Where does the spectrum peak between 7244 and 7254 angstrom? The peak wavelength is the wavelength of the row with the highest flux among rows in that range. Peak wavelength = 7246.35 angstrom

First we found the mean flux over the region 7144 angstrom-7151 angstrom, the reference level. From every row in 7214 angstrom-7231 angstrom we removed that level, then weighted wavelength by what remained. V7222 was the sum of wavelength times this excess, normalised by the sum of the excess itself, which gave 7222.4 angstrom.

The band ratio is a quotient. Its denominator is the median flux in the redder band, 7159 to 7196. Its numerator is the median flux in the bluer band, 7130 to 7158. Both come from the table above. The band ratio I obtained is 0.99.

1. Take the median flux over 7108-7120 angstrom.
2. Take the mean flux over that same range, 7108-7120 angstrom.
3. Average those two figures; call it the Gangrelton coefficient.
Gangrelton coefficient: 31.6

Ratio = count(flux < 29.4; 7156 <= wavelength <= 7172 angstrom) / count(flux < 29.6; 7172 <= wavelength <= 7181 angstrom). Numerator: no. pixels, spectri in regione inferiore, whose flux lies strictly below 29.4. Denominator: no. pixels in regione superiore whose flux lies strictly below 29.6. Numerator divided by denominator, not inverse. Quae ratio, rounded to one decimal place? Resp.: 5.0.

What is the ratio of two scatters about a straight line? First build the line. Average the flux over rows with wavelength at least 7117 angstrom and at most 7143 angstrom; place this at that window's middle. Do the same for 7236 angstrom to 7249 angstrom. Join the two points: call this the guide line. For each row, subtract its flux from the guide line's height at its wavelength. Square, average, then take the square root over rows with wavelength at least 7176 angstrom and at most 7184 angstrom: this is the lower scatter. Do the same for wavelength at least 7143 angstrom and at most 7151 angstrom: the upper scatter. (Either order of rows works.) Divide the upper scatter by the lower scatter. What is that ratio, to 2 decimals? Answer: 0.88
